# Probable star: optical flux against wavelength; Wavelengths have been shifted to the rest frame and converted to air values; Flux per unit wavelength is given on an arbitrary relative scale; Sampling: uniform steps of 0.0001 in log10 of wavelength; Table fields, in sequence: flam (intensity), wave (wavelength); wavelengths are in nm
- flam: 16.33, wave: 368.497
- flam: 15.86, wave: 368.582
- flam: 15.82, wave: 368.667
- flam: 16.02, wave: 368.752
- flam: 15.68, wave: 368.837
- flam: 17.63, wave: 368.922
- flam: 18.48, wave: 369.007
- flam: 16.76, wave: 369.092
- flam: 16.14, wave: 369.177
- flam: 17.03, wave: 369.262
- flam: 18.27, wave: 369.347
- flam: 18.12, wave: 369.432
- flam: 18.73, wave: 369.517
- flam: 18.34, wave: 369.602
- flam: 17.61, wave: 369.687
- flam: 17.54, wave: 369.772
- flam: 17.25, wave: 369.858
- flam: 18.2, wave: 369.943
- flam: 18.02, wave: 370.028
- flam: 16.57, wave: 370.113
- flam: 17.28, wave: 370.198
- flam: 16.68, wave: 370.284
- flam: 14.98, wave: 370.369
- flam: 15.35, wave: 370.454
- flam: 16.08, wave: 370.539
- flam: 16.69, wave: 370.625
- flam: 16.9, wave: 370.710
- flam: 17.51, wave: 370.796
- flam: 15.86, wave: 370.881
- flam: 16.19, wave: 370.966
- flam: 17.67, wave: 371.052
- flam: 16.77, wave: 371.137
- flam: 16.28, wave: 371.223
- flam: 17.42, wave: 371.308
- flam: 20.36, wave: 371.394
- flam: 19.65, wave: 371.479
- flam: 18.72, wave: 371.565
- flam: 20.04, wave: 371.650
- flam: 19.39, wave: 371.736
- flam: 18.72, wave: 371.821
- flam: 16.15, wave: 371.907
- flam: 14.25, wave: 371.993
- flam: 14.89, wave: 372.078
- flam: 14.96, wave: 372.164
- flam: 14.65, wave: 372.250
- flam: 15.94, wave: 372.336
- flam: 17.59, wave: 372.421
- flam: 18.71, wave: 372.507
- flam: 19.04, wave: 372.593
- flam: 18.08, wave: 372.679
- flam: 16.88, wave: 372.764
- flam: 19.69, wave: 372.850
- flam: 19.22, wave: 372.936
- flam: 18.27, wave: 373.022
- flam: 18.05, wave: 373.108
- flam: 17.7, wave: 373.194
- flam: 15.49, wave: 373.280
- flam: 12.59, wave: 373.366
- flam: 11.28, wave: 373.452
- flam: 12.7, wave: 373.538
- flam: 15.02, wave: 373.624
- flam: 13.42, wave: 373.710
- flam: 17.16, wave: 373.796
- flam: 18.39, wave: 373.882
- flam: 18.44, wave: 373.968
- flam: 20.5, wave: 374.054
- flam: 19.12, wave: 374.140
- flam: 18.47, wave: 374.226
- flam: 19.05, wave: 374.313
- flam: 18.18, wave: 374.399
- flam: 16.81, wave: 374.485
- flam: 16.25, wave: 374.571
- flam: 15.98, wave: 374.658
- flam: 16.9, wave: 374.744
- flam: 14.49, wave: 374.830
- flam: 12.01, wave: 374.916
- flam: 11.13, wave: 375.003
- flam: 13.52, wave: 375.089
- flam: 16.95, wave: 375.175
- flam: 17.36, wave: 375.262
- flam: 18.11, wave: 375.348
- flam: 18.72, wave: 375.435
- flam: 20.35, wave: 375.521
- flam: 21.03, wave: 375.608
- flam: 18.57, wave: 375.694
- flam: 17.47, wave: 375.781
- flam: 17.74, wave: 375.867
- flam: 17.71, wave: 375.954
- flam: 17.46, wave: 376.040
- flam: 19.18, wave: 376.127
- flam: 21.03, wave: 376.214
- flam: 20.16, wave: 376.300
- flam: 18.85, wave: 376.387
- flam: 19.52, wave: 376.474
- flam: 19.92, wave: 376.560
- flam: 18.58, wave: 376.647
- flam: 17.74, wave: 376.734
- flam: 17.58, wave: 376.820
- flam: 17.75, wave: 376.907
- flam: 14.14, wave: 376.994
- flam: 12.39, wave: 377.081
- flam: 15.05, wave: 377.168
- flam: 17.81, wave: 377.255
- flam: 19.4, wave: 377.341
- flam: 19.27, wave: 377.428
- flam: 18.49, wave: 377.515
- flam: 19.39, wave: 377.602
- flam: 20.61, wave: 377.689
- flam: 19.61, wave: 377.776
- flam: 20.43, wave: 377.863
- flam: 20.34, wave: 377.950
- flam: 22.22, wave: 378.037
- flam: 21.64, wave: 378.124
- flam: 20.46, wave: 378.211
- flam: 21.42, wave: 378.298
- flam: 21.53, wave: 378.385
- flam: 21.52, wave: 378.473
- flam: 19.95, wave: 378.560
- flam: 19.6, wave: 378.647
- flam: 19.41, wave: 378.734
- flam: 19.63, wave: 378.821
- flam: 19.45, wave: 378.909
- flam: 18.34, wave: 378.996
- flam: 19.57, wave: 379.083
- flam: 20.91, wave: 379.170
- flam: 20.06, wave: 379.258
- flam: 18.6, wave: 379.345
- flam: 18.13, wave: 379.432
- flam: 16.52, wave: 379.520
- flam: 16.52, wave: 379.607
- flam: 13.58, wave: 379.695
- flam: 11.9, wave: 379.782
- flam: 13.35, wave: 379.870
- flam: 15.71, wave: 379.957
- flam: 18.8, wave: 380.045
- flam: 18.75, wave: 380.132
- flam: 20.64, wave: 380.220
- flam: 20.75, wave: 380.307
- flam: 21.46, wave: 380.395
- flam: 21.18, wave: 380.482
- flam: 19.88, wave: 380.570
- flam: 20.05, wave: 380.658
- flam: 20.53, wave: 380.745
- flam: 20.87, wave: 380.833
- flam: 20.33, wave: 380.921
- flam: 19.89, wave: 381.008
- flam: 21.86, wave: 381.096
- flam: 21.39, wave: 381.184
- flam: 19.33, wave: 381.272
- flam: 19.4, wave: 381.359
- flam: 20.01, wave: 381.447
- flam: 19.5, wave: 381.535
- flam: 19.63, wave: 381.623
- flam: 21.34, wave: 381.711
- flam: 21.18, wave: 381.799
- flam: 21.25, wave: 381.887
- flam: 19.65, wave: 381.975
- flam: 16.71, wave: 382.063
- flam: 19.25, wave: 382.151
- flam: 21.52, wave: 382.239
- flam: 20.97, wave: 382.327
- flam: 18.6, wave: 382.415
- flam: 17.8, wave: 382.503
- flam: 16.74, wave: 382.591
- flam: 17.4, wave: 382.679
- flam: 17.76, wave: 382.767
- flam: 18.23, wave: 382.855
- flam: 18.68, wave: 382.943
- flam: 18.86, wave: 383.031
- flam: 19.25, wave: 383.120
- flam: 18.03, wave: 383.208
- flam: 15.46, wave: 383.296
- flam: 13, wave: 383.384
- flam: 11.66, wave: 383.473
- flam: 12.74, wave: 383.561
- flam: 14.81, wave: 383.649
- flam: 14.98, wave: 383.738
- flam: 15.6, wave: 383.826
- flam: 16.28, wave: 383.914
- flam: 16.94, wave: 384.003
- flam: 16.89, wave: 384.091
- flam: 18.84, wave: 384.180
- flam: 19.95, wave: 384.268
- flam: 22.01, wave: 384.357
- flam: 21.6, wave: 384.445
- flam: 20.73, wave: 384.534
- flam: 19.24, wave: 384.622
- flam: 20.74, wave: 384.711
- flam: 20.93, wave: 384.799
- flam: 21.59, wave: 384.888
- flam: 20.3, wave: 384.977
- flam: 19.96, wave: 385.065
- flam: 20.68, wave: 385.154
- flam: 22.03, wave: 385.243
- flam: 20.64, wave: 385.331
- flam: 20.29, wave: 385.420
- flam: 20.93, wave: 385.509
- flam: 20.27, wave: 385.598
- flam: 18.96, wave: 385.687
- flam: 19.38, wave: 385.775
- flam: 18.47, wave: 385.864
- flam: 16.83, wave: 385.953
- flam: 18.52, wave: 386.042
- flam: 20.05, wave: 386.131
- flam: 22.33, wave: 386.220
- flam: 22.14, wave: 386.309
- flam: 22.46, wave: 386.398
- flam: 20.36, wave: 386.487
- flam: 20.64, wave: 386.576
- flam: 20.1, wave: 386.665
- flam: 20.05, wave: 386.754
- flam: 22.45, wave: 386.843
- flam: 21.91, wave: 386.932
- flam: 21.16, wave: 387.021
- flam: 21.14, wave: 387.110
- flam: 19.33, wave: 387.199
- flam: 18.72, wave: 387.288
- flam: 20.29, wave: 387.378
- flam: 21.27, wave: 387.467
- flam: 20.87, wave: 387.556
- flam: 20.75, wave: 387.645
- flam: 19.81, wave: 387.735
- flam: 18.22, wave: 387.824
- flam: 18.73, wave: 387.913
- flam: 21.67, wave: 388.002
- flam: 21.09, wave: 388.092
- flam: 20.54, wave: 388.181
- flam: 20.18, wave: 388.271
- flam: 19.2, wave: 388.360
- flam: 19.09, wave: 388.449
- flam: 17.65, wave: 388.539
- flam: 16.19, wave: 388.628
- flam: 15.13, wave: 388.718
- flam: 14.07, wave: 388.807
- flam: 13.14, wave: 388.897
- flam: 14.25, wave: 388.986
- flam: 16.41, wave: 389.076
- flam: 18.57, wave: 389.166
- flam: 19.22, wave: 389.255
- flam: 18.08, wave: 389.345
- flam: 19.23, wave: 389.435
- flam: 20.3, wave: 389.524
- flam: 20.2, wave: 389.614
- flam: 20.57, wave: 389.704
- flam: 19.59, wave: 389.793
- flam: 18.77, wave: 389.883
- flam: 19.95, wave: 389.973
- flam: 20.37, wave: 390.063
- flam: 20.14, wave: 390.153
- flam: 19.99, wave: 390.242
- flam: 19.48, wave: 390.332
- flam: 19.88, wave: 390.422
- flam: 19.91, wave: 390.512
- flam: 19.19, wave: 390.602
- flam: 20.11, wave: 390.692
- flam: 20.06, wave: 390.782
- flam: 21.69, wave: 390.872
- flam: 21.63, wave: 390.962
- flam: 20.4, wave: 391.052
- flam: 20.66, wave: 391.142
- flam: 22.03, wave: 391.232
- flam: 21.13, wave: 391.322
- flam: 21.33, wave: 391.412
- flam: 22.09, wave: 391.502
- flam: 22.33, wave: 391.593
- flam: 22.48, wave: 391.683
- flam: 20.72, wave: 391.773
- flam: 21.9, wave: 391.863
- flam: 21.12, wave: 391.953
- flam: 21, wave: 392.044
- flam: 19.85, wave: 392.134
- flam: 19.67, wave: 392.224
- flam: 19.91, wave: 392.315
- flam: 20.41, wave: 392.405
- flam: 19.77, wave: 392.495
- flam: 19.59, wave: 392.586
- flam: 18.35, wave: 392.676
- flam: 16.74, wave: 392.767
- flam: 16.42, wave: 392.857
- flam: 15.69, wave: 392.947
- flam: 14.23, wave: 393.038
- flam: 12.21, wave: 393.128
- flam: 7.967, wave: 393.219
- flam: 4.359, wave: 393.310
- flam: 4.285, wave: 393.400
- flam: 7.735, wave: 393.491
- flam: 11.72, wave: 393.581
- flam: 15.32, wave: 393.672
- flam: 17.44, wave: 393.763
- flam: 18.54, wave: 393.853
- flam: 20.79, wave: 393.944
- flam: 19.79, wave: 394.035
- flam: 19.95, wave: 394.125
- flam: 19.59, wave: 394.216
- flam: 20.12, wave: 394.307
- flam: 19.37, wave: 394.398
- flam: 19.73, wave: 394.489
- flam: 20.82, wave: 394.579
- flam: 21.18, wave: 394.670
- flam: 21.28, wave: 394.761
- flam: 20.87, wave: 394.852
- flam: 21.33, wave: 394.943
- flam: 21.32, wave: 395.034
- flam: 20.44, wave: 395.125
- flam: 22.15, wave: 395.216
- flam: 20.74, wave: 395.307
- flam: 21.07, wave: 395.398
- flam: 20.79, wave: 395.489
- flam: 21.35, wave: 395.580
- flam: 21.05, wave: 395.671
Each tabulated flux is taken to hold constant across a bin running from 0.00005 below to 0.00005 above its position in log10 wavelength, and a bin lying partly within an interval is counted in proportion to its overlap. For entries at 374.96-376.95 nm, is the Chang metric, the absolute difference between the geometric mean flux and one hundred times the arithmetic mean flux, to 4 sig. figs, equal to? 1793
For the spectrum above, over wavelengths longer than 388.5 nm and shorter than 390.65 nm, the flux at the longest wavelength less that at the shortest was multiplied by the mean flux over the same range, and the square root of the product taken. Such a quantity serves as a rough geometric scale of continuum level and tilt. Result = 5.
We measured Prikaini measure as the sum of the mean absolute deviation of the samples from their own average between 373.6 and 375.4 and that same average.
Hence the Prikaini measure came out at 18.5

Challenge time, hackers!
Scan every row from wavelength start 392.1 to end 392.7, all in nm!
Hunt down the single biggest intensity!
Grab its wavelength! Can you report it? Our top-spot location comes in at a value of 392.405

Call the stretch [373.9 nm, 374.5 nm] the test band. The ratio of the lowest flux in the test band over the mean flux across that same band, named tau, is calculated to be 0.90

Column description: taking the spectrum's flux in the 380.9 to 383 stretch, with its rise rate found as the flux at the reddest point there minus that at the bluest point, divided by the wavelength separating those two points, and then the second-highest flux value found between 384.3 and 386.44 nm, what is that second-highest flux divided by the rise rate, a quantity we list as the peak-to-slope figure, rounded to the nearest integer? -27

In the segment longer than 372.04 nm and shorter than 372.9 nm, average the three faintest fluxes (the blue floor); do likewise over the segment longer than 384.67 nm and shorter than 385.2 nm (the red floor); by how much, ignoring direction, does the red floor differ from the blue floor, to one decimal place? 5.5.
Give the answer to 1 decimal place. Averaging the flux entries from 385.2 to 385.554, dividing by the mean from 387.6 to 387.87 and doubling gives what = 2.1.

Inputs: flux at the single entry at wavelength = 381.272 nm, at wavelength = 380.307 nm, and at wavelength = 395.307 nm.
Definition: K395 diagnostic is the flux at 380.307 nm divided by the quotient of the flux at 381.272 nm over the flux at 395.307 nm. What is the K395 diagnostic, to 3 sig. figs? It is 22.3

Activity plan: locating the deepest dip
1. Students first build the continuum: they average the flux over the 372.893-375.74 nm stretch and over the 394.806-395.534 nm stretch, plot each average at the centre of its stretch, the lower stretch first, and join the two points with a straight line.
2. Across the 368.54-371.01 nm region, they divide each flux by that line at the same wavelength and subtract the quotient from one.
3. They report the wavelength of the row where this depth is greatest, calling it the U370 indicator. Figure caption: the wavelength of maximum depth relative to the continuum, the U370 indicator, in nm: 370.369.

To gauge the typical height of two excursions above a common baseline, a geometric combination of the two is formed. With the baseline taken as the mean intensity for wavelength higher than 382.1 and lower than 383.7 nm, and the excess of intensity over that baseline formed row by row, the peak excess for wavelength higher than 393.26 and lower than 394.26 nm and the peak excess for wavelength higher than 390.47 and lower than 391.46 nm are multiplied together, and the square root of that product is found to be 4.1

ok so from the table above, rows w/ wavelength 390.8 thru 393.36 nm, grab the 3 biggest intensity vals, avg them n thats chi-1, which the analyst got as 22.3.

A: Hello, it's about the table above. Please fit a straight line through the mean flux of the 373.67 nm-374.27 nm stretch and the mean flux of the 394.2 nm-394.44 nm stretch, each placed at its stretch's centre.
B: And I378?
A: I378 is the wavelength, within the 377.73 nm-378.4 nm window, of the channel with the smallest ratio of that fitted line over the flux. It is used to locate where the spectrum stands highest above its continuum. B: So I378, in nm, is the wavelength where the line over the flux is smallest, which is 378.037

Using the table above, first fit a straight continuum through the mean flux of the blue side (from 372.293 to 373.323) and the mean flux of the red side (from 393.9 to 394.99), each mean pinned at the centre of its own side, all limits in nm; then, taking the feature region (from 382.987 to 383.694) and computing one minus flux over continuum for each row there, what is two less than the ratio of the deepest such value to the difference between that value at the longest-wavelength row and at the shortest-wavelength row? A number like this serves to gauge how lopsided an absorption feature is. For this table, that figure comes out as -0.2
